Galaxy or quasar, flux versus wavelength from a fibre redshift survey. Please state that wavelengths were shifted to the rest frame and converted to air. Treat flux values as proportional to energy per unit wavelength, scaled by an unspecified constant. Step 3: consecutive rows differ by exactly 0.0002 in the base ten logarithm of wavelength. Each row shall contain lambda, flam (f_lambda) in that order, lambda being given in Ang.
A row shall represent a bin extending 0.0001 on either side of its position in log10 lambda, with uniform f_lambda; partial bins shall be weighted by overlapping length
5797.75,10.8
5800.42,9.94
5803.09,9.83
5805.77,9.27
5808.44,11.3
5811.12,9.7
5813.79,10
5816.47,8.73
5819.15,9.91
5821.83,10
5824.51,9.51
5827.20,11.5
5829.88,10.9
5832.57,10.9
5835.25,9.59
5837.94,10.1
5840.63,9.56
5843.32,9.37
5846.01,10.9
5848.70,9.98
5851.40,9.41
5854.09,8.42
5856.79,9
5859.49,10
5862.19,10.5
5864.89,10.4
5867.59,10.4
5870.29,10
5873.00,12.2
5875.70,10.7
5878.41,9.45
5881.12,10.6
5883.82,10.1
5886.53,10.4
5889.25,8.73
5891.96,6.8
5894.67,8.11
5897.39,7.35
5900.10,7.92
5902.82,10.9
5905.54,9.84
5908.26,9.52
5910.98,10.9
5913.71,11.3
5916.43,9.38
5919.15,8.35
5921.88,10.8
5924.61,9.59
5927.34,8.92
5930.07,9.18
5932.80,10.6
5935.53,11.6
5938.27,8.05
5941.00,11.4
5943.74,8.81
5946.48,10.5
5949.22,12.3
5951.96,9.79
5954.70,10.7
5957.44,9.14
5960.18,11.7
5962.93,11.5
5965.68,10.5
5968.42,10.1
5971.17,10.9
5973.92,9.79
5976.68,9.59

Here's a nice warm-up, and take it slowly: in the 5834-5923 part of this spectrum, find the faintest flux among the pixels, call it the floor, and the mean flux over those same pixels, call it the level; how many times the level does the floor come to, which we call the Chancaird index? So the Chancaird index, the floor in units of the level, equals 0.699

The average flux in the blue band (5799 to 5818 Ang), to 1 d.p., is 9.8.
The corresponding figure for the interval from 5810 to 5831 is 10.0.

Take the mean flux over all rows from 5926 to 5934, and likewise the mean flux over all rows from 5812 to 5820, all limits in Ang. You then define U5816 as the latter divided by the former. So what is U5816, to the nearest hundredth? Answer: 1.00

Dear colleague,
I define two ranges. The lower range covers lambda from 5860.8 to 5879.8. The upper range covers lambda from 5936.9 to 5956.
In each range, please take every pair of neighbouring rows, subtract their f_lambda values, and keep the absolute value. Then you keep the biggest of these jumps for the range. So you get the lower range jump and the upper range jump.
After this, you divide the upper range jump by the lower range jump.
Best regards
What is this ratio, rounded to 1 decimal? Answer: 1.5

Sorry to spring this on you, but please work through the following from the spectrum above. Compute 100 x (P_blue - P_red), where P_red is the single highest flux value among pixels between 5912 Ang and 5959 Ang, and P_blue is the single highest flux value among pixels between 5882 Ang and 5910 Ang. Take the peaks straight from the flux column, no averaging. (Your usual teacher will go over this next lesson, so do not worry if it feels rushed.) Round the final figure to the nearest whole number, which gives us -140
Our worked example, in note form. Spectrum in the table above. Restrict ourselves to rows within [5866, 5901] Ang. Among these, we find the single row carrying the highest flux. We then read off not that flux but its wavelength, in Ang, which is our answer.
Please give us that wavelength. 5873.00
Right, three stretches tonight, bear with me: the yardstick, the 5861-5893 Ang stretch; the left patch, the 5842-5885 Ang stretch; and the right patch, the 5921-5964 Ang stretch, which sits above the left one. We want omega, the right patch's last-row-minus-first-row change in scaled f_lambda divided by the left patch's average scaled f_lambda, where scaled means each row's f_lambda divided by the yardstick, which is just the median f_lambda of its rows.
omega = 0.07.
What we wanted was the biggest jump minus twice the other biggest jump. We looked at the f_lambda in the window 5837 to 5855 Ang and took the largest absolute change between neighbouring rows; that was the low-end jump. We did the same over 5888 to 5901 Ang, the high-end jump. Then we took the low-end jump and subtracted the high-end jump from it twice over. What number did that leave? -2.3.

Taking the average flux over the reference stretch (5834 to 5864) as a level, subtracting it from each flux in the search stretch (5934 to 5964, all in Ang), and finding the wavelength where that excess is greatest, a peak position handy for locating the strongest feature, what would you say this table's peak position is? 5949.22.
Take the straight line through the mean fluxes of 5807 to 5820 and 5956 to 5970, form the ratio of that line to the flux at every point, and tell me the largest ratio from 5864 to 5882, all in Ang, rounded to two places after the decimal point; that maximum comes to 1.08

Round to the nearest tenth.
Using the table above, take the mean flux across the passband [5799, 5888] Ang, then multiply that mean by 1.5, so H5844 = 15.1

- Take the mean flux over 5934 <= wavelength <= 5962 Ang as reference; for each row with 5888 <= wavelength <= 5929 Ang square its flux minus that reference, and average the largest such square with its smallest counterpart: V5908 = 6.6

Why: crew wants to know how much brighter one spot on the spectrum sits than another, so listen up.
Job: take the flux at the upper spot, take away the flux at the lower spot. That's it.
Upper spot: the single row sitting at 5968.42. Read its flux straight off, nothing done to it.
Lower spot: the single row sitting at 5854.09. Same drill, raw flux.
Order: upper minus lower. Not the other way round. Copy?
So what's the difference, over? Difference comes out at 1.68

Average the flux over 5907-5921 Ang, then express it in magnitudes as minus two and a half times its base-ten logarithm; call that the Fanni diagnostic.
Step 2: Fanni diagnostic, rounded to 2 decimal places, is -2.49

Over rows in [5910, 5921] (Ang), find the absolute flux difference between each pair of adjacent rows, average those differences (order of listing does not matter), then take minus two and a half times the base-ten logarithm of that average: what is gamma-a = -0.12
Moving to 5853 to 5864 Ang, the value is 0.40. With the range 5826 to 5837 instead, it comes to 0.49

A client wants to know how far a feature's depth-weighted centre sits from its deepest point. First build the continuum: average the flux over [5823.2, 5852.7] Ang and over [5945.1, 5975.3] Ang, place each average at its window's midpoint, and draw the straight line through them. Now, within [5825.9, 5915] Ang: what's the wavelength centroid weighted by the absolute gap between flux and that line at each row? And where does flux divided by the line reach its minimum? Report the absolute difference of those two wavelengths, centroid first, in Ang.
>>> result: 15.2 Ang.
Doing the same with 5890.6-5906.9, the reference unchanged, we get 4.5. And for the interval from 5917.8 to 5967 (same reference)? 1.7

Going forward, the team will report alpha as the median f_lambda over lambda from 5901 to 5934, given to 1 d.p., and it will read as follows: 9.7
